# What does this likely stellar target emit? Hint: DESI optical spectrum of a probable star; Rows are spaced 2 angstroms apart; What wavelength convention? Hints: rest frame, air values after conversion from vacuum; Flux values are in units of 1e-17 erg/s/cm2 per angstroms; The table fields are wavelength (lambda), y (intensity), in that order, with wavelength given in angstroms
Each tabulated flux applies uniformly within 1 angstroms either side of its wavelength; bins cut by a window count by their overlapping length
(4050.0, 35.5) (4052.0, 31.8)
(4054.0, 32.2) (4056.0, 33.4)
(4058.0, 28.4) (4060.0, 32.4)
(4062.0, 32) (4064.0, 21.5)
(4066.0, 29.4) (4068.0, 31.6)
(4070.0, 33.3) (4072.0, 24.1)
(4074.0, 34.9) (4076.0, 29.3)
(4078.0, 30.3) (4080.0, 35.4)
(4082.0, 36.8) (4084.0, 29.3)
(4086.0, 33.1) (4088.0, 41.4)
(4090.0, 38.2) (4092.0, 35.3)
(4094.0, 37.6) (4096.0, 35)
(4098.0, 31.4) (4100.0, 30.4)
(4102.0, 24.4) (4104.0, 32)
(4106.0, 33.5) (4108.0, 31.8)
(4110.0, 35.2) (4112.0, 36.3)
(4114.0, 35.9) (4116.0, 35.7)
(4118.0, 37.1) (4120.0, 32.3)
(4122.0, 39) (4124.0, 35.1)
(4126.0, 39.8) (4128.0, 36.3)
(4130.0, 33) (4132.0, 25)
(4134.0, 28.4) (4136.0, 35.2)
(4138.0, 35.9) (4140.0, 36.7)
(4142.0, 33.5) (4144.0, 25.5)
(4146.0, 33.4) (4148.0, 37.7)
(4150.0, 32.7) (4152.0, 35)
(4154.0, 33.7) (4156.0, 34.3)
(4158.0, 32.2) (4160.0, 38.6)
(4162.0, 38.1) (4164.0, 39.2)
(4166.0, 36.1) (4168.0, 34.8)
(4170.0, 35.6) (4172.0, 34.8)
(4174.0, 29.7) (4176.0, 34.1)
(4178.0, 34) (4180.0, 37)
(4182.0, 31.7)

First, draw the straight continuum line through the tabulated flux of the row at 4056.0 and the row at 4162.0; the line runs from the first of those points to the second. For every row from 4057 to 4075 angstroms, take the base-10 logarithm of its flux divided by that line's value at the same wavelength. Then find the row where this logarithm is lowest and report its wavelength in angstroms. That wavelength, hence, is 4064.0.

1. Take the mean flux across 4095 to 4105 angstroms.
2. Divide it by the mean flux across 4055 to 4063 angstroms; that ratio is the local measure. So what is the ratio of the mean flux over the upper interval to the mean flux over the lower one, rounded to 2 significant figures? 0.97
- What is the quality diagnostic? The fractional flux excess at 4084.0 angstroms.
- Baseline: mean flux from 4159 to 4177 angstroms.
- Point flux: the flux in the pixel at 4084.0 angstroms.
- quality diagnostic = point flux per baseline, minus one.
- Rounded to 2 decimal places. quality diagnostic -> -0.18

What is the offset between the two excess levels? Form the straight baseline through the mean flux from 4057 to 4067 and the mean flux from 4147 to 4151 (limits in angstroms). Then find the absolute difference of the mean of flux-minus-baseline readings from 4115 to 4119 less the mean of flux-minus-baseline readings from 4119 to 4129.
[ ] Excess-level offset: 0.4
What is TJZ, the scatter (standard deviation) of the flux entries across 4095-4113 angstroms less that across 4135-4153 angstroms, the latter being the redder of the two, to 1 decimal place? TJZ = 0.0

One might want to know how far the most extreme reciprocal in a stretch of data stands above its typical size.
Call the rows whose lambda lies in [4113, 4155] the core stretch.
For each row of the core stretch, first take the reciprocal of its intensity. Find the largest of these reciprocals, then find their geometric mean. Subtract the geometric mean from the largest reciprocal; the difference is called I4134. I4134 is 0.0105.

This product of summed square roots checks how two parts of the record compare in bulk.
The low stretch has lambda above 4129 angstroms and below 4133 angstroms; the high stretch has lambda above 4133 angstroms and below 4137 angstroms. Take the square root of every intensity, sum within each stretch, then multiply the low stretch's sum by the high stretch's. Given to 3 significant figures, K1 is 121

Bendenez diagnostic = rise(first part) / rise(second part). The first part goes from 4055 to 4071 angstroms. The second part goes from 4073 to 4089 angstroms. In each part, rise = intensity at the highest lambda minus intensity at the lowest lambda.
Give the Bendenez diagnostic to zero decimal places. 0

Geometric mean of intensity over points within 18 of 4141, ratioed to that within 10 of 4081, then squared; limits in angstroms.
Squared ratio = 1.02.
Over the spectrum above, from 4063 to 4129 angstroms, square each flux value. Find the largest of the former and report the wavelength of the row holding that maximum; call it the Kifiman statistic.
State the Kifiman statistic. 4088.0 angstroms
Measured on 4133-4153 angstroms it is 4148.0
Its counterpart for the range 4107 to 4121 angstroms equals 4118.0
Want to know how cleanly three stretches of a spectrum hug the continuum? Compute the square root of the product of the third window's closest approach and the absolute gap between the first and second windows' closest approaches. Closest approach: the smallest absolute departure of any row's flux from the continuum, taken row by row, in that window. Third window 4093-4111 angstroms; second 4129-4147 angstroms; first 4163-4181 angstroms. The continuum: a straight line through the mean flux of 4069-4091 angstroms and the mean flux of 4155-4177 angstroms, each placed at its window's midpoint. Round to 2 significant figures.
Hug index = 0.37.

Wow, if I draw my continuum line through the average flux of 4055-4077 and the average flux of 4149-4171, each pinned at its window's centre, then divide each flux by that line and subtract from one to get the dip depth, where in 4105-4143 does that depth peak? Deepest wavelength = 4132.0 angstroms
